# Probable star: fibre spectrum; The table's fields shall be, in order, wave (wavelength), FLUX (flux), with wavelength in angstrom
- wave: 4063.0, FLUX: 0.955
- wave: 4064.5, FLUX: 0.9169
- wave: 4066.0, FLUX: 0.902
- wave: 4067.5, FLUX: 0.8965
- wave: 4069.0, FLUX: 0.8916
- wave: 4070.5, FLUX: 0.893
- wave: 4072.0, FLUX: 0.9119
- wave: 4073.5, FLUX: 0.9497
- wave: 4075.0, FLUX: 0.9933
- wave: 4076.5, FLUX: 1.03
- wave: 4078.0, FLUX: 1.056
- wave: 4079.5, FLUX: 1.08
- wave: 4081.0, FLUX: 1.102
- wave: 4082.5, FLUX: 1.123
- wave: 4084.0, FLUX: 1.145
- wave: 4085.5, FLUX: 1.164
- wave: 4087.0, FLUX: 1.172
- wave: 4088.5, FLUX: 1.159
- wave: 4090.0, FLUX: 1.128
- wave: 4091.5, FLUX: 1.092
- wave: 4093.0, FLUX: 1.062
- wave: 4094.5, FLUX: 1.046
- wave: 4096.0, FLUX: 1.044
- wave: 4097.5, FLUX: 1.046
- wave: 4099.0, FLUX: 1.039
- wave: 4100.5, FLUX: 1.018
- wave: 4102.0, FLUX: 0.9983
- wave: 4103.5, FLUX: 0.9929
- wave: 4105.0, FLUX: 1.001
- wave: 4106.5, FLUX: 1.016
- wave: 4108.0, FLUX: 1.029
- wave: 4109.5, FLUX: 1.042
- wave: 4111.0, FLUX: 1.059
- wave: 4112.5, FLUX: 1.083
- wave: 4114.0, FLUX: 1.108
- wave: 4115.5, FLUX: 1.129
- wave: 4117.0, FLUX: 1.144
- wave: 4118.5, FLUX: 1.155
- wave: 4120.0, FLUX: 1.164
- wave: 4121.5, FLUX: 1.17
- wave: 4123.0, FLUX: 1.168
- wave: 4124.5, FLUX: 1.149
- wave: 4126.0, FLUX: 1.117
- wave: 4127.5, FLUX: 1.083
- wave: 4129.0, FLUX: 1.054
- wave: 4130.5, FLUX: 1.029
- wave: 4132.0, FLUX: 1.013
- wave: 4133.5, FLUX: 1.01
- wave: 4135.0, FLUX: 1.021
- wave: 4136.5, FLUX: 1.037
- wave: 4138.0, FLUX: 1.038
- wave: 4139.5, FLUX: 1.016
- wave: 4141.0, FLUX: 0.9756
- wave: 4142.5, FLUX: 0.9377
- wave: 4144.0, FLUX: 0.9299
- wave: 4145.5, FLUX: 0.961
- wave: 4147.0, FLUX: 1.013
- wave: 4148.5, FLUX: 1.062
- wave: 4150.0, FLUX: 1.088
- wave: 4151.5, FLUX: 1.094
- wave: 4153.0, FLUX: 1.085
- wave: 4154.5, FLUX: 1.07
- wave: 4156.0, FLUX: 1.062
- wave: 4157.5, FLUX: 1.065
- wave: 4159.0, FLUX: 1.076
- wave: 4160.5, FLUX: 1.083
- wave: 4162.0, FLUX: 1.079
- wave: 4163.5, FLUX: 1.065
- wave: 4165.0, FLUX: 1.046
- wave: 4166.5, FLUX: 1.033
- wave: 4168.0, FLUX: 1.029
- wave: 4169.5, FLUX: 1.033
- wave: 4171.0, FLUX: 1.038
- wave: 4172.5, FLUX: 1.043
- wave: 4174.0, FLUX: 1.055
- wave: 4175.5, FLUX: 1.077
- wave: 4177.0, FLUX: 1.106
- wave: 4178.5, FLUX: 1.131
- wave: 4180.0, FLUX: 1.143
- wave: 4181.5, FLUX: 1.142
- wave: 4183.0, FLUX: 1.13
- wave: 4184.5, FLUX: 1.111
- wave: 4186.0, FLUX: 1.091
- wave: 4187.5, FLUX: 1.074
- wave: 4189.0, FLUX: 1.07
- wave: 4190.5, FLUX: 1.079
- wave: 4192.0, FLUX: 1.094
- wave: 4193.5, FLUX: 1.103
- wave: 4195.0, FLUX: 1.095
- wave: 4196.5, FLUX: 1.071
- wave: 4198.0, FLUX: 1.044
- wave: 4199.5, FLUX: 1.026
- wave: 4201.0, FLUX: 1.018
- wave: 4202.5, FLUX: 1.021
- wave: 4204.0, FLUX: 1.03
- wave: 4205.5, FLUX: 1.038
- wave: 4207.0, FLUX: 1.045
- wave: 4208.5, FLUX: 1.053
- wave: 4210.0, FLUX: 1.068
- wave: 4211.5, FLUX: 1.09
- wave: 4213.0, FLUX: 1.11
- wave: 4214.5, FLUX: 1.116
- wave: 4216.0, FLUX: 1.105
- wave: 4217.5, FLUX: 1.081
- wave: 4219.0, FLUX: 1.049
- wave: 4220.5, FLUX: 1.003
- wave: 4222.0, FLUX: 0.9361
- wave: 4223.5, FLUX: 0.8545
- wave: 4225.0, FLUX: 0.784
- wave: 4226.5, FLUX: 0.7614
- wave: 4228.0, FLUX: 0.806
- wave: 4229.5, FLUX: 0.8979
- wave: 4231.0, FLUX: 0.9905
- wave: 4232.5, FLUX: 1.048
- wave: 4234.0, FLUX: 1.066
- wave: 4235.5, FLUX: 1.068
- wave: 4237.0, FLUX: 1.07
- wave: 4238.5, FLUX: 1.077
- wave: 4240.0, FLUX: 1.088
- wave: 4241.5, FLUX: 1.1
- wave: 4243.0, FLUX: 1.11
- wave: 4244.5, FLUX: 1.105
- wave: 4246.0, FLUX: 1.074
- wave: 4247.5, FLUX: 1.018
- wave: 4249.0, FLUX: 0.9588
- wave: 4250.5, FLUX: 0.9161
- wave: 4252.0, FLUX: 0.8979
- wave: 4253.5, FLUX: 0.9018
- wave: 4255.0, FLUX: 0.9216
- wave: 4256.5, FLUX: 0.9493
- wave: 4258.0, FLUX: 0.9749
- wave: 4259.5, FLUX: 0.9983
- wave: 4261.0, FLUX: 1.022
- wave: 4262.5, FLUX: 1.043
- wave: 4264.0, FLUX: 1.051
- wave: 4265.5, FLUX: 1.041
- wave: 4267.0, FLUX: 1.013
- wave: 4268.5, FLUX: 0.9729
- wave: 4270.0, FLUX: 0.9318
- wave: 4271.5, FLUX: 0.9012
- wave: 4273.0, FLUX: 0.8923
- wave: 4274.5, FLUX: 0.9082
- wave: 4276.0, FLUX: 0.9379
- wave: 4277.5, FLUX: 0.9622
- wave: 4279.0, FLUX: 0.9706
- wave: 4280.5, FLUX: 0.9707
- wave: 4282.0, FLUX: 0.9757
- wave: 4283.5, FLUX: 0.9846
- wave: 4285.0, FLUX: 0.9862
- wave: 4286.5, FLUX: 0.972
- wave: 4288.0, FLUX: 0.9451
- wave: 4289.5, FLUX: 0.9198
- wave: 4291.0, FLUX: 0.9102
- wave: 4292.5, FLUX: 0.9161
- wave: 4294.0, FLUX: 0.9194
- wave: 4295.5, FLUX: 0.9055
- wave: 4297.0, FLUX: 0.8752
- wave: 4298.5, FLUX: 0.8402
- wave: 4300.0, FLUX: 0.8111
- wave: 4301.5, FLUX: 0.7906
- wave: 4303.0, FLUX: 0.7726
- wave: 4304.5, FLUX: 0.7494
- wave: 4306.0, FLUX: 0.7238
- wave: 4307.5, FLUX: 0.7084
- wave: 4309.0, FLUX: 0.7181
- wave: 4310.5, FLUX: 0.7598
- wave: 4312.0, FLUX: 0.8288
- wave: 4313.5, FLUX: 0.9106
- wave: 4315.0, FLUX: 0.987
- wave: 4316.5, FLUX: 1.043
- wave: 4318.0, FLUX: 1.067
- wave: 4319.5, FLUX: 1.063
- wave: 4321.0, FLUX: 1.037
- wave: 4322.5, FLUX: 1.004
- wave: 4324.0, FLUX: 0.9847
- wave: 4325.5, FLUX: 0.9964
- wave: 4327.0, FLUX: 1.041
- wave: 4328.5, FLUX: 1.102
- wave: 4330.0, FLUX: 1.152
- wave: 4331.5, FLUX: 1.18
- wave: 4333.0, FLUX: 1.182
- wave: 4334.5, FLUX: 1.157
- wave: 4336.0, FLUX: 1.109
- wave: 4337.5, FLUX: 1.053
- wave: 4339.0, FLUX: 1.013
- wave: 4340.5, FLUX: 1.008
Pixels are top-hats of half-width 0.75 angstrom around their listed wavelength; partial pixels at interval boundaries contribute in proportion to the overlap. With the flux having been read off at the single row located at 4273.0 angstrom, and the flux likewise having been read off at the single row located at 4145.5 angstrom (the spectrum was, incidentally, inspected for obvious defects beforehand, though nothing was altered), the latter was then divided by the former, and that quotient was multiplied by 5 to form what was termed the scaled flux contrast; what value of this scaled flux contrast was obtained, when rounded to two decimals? 5.38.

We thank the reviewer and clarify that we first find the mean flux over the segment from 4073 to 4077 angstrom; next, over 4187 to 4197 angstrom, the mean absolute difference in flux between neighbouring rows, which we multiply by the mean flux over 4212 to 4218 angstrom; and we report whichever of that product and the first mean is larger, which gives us 0.99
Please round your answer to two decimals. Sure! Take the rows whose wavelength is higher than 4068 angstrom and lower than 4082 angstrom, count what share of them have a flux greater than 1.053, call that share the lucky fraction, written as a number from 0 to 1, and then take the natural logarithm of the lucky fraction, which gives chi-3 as -1.10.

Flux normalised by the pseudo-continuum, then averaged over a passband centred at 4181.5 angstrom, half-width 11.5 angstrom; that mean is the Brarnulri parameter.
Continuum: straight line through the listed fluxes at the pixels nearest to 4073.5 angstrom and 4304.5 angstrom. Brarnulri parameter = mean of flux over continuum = 1.28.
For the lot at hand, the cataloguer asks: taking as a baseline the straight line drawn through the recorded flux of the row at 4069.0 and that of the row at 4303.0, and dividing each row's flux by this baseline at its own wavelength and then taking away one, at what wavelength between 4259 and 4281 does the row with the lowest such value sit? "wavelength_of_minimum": 4273.0 angstrom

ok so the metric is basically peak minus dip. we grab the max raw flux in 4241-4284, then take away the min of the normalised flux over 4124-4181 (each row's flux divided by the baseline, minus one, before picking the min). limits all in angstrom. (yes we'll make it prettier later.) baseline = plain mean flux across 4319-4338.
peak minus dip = 1.25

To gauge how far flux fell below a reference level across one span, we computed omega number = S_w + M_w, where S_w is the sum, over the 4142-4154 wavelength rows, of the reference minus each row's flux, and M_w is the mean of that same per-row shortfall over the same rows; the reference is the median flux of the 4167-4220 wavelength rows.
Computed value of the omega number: 0.5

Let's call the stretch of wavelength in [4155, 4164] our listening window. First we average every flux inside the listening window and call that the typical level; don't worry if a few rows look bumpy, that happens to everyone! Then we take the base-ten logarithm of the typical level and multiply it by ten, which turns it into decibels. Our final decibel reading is 0.30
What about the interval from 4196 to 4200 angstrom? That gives 0.20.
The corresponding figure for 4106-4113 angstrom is 0.19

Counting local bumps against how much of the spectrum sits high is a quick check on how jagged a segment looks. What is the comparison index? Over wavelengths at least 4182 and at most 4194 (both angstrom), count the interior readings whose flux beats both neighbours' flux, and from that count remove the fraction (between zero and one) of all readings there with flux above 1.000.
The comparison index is -1.0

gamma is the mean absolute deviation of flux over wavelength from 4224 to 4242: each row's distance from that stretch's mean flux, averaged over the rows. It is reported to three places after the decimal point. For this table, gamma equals 0.112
